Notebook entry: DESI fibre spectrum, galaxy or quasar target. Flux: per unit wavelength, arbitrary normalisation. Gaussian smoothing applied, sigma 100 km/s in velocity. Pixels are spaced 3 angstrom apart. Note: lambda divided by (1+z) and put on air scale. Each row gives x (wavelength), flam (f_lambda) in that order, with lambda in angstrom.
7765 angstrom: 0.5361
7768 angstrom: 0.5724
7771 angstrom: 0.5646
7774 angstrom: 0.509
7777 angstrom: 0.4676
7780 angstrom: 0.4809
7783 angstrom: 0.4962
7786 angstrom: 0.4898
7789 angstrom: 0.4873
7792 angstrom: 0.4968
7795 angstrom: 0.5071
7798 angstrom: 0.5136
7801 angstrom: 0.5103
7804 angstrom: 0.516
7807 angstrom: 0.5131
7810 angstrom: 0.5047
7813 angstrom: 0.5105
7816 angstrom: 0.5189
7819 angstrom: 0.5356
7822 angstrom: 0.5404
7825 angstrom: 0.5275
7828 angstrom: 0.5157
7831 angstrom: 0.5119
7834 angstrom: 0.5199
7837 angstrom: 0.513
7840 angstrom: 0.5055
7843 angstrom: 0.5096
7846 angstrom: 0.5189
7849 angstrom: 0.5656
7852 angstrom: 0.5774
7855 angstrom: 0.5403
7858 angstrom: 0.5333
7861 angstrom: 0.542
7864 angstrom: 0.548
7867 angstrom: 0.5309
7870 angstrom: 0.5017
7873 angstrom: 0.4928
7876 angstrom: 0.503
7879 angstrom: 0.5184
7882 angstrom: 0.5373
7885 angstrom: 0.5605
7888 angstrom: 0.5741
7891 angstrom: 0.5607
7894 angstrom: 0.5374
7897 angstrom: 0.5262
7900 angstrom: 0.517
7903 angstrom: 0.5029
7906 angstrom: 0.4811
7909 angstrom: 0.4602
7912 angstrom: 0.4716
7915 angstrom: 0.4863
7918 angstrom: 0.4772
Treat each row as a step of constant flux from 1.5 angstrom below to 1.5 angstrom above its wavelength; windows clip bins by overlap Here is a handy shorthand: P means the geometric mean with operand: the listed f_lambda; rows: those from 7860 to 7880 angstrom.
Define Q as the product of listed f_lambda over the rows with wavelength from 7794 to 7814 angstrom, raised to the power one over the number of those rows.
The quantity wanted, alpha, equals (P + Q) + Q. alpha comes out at 1.54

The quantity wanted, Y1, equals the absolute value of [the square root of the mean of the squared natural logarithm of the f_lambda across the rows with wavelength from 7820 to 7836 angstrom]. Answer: 0.648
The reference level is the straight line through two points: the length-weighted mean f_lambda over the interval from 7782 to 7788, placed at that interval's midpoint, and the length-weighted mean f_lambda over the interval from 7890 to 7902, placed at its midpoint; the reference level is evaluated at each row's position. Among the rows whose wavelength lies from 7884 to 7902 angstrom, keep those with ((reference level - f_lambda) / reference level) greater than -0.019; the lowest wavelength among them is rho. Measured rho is 7894 angstrom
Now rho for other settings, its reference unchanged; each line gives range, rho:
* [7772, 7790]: 7777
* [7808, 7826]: 7810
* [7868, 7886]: 7870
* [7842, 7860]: 7843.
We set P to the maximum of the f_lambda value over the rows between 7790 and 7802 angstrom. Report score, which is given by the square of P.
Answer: 0.264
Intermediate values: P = 0.5136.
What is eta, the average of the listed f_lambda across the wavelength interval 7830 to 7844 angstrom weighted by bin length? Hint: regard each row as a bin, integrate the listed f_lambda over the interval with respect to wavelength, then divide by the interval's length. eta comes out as 0.512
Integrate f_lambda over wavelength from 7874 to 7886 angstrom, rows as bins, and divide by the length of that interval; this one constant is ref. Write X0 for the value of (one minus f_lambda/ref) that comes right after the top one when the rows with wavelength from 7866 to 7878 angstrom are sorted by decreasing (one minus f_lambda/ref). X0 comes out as 0.048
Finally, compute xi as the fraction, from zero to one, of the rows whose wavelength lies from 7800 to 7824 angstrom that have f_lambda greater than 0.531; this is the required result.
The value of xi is 0.25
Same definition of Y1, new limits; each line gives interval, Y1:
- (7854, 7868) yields 0.618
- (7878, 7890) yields 0.604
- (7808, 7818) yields 0.671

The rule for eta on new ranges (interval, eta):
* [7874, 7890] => 0.538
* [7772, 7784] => 0.491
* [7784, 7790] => 0.489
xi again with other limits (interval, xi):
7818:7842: 0.25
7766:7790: 0.25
